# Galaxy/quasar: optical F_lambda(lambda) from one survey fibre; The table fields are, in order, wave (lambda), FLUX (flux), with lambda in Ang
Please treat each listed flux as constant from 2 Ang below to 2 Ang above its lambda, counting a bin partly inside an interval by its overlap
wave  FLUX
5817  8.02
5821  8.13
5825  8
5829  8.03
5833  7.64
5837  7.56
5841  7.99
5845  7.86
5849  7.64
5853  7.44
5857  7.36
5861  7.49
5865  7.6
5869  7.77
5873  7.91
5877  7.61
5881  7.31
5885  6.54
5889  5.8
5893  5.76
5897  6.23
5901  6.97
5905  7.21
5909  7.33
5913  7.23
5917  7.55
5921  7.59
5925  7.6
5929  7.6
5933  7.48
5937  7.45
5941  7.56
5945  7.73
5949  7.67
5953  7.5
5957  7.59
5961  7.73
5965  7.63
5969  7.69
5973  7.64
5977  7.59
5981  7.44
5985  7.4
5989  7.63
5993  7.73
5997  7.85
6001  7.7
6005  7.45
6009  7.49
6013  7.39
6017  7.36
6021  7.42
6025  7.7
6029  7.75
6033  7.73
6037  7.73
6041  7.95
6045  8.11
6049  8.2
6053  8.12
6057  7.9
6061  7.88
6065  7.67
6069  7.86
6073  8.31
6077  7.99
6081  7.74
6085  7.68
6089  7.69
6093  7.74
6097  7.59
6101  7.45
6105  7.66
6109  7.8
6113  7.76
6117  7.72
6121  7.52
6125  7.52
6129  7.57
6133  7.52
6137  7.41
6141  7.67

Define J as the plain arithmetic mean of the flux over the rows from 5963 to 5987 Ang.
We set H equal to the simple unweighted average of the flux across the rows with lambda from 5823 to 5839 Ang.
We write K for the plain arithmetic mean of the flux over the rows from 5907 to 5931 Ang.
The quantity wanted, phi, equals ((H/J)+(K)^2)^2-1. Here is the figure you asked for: 3252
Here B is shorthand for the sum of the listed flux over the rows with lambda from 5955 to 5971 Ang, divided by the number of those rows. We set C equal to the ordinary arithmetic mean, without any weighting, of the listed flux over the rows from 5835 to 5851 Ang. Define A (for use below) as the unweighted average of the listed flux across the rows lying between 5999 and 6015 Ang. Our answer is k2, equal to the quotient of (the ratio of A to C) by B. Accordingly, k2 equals 0.126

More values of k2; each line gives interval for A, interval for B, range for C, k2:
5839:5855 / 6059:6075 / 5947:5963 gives 0.128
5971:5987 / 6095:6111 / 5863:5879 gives 0.128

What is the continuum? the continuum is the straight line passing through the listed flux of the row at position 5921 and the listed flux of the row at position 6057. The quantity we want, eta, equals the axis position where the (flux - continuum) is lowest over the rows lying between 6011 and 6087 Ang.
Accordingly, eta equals 6017 Ang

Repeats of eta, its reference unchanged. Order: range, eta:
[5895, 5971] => 5897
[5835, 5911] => 5893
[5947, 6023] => 6017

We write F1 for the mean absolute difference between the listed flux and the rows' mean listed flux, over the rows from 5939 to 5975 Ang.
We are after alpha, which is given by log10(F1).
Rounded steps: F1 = 0.06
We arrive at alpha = -1.2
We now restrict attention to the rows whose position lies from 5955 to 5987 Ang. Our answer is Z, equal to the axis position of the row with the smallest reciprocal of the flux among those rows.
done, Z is 5961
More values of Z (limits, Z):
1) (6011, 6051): 6049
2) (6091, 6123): 6109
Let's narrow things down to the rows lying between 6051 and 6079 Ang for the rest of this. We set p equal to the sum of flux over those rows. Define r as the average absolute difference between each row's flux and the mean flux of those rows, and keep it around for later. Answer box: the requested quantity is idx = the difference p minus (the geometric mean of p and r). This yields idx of 53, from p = 56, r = 0.15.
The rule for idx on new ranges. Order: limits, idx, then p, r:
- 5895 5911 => 25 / 28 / 0.35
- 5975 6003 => 51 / 53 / 0.12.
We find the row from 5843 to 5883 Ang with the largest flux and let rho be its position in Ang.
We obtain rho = 5873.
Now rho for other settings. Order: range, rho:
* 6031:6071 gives 6049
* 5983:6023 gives 5997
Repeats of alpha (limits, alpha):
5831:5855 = -0.8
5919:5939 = -1.2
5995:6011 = -0.8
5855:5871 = -0.9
